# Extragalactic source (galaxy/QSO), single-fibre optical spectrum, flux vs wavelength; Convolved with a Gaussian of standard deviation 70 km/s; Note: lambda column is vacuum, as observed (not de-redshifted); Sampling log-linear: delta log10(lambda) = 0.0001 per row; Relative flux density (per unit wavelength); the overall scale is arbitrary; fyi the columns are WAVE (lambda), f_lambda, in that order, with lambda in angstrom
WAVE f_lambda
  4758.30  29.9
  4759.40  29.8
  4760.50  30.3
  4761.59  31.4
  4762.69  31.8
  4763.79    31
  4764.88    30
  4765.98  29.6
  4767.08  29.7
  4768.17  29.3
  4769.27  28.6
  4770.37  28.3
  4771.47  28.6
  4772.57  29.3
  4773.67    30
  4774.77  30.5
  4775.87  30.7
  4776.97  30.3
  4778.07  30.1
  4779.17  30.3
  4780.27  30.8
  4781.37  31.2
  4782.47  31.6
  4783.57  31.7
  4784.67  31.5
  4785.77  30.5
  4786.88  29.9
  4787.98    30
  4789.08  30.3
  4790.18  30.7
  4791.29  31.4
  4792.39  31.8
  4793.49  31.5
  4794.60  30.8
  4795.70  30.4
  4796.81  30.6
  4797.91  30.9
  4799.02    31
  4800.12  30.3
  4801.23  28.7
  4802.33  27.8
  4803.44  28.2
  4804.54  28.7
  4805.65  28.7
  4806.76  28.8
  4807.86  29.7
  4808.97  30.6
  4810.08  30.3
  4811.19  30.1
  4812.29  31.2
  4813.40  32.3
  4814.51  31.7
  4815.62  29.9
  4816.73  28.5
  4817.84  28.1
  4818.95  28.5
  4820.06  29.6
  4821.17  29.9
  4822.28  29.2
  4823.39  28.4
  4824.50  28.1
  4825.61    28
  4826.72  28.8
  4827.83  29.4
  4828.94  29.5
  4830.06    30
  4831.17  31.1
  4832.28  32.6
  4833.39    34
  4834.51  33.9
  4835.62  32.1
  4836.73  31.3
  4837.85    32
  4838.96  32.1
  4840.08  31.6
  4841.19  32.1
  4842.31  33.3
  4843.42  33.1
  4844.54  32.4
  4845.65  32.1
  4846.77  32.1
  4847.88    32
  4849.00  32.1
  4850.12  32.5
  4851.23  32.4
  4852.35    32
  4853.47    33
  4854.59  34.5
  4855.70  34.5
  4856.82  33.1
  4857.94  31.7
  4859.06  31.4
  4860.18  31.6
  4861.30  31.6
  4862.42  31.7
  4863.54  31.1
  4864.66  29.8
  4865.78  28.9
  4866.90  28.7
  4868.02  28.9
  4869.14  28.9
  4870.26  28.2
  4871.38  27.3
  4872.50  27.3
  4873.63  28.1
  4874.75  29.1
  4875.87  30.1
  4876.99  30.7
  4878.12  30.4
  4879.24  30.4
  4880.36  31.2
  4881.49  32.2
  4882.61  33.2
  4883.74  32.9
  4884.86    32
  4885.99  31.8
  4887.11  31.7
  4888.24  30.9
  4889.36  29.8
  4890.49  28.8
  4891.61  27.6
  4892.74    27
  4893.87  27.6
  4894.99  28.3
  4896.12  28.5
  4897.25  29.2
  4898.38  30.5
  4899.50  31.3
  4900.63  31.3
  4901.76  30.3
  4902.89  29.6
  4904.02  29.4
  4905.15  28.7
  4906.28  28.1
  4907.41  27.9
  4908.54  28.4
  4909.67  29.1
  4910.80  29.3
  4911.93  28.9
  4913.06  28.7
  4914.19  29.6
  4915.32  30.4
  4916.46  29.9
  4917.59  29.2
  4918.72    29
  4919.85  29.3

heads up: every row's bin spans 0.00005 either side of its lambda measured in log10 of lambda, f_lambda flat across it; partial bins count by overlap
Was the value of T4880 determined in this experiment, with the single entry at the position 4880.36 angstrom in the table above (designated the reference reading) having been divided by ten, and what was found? 3.12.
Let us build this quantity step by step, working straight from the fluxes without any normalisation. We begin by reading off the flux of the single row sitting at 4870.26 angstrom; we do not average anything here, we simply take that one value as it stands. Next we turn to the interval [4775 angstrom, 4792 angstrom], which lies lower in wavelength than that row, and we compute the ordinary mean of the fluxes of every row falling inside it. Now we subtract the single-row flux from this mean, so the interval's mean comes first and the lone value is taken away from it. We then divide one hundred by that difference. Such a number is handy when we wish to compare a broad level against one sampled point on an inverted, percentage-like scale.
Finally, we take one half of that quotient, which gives 20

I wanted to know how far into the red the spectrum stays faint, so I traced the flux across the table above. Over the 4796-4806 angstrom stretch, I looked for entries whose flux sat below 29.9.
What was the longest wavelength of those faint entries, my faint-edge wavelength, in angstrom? 4805.65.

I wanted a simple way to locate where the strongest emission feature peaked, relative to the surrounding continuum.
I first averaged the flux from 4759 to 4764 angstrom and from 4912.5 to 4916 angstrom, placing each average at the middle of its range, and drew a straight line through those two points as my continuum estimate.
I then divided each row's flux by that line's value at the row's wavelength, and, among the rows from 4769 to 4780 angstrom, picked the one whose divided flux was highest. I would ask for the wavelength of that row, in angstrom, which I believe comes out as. 4775.87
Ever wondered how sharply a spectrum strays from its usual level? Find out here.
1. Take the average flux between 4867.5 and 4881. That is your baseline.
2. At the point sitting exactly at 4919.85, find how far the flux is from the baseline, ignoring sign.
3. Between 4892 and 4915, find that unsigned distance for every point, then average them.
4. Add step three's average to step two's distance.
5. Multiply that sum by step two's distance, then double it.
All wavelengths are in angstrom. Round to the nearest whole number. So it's 0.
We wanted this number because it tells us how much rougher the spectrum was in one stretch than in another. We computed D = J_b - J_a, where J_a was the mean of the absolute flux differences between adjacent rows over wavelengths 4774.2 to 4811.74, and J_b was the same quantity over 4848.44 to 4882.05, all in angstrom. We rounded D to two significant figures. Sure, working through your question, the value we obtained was 0.15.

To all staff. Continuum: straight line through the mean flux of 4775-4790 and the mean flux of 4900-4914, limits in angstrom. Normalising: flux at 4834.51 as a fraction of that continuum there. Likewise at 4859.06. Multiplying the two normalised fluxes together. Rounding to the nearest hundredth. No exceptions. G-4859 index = 1.19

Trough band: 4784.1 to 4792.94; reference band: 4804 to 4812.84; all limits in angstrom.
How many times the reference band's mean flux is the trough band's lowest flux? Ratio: 1.00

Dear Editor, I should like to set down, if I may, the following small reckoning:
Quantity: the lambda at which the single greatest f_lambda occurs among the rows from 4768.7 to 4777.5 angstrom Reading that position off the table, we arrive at 4775.87 angstrom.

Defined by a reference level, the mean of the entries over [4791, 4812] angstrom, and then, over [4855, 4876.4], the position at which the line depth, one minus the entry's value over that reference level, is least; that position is 4855.70 angstrom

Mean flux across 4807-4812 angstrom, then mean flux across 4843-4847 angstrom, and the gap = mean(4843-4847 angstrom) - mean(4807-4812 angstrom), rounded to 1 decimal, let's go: 2.2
